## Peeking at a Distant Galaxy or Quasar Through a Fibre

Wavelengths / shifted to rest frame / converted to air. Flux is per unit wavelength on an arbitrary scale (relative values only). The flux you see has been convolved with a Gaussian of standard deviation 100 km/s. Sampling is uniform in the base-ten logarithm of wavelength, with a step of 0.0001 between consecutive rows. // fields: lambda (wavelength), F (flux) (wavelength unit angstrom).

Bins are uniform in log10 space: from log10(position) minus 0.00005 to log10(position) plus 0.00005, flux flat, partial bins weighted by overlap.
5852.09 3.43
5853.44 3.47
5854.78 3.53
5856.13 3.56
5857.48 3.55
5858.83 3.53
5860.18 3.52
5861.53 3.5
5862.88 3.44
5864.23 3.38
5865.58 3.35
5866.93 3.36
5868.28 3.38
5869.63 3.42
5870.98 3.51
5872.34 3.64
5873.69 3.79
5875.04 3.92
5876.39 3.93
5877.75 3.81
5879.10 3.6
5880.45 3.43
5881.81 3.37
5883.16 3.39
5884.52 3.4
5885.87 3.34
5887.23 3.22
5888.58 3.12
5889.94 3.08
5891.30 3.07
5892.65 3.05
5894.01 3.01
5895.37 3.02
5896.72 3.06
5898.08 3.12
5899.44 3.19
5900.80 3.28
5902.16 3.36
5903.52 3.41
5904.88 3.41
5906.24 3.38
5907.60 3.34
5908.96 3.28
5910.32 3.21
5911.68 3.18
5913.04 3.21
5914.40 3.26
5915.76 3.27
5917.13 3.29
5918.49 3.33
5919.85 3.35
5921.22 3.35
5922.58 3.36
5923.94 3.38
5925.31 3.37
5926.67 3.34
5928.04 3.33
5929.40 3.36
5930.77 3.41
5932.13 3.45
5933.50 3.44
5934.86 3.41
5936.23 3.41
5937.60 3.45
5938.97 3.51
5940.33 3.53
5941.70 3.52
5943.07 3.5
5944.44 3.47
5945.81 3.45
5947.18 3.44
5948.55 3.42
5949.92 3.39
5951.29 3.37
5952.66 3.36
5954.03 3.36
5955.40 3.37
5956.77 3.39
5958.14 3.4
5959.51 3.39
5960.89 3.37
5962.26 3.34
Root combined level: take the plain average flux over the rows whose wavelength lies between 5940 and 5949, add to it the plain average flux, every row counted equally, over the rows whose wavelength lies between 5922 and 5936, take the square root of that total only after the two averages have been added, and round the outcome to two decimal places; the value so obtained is 2.62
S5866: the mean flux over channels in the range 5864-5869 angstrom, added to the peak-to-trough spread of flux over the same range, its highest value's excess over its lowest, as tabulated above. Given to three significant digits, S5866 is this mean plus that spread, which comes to 3.40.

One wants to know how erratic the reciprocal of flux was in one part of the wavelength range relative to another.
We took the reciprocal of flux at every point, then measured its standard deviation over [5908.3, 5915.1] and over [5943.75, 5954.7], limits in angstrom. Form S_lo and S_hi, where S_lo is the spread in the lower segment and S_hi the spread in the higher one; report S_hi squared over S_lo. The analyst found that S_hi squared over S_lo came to 0.0035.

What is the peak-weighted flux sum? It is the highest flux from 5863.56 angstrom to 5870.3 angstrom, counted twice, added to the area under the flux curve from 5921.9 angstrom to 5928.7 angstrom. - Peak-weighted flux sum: 29.7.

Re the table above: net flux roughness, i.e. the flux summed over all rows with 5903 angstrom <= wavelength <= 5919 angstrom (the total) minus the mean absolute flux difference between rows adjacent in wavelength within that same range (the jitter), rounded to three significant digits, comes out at 39.5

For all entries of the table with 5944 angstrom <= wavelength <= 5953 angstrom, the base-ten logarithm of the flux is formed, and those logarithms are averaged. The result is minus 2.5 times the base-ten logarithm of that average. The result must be 0.683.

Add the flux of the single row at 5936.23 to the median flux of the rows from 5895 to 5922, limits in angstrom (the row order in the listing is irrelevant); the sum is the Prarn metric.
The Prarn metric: 6.69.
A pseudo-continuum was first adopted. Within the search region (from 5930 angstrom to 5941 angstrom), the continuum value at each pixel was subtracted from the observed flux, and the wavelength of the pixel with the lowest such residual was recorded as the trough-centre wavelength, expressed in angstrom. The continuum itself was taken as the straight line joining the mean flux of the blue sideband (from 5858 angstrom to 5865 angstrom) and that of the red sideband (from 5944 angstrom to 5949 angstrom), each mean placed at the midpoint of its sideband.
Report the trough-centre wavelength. 5930.77 angstrom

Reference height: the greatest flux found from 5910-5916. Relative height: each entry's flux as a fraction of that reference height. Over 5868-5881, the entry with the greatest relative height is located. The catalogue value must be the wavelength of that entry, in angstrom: 5876.39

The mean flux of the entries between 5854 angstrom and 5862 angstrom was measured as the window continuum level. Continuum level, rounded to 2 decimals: 3.53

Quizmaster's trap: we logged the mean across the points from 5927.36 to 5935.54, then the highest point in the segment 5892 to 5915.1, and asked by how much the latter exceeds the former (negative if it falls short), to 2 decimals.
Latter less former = 0.01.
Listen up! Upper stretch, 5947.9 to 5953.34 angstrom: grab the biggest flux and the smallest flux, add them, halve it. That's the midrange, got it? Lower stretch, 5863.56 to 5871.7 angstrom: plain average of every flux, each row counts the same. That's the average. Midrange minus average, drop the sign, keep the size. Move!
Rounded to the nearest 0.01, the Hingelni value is 0.01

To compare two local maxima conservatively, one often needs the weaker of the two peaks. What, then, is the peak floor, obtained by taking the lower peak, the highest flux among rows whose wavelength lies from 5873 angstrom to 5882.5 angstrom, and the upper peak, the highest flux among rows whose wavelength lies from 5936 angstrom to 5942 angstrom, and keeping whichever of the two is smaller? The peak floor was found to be 3.53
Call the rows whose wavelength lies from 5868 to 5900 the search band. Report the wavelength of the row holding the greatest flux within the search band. 5876.39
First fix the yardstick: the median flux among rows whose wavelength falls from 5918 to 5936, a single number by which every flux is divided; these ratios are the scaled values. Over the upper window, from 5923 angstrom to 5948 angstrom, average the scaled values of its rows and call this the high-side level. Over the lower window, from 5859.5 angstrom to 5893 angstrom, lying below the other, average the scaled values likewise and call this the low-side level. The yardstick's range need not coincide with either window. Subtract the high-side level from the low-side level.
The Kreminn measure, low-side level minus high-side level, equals 0.00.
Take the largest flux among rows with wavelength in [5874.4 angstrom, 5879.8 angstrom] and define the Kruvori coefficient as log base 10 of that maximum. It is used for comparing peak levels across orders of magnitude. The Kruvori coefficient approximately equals 0.594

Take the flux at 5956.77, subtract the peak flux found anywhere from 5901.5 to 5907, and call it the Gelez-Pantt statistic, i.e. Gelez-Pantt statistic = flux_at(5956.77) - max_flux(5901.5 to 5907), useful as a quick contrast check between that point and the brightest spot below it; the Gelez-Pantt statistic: 0.0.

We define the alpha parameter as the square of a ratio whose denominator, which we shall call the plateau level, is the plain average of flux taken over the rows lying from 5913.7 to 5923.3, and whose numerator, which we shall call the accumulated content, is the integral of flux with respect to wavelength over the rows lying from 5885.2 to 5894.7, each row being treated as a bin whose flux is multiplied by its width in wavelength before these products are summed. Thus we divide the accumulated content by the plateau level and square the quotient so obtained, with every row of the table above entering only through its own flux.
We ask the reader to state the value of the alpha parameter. 80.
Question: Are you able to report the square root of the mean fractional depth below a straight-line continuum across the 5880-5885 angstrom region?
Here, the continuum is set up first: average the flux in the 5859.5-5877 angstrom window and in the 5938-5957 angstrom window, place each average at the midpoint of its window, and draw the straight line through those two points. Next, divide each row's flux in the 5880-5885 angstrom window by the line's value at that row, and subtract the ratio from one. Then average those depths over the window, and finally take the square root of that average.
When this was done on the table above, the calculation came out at 0.19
